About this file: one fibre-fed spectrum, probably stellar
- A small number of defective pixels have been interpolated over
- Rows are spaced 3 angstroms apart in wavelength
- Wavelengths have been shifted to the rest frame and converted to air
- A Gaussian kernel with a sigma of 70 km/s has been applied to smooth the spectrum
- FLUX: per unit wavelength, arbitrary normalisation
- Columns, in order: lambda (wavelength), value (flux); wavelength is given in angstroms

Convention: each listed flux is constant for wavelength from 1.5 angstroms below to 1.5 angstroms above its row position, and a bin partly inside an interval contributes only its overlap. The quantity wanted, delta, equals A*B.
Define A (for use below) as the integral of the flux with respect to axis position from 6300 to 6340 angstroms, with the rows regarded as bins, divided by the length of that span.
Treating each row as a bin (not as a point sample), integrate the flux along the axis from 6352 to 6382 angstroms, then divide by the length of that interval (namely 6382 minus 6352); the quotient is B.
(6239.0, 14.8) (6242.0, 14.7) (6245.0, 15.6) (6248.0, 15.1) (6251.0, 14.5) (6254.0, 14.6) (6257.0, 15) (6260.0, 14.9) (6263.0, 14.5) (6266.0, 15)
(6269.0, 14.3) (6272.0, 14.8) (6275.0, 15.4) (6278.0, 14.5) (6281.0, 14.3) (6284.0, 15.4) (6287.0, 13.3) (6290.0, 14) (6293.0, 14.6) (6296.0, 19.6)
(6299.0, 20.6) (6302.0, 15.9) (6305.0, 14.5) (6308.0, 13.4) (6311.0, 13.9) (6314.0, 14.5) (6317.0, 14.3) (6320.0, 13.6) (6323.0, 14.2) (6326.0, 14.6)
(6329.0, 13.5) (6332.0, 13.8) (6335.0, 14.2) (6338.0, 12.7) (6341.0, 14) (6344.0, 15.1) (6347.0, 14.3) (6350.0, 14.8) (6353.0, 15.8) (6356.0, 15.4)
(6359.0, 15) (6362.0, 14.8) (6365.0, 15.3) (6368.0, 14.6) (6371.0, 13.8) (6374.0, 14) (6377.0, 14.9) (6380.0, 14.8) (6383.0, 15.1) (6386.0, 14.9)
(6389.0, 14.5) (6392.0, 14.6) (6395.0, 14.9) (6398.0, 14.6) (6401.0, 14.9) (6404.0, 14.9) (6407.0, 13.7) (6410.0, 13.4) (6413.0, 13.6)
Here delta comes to 210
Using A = 14.2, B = 14.8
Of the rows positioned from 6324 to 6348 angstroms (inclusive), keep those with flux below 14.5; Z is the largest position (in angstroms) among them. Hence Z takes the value 6347.0 angstroms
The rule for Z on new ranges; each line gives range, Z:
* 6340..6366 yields 6347.0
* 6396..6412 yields 6410.0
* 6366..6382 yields 6374.0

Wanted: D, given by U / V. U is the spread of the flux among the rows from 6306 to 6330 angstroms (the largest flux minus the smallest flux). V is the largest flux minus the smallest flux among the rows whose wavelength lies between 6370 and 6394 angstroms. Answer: 0.9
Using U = 1.2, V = 1.3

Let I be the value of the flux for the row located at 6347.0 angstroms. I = 14.3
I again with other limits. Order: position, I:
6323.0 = 14.2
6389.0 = 14.5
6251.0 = 14.5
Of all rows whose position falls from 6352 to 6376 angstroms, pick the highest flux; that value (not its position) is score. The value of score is 15.8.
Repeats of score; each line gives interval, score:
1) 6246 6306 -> 20.6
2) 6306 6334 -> 14.6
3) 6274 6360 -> 20.6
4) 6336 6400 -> 15.8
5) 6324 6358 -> 15.8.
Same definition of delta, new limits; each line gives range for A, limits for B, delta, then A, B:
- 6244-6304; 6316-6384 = 221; 15.3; 14.5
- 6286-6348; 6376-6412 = 214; 14.7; 14.6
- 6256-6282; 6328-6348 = 206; 14.7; 13.9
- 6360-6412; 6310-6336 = 205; 14.6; 14.1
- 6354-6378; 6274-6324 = 222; 14.7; 15.1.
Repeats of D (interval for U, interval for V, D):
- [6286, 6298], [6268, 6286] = 5.7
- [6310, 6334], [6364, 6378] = 0.7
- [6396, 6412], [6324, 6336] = 1.4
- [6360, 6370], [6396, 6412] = 0.5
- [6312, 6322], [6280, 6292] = 0.4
